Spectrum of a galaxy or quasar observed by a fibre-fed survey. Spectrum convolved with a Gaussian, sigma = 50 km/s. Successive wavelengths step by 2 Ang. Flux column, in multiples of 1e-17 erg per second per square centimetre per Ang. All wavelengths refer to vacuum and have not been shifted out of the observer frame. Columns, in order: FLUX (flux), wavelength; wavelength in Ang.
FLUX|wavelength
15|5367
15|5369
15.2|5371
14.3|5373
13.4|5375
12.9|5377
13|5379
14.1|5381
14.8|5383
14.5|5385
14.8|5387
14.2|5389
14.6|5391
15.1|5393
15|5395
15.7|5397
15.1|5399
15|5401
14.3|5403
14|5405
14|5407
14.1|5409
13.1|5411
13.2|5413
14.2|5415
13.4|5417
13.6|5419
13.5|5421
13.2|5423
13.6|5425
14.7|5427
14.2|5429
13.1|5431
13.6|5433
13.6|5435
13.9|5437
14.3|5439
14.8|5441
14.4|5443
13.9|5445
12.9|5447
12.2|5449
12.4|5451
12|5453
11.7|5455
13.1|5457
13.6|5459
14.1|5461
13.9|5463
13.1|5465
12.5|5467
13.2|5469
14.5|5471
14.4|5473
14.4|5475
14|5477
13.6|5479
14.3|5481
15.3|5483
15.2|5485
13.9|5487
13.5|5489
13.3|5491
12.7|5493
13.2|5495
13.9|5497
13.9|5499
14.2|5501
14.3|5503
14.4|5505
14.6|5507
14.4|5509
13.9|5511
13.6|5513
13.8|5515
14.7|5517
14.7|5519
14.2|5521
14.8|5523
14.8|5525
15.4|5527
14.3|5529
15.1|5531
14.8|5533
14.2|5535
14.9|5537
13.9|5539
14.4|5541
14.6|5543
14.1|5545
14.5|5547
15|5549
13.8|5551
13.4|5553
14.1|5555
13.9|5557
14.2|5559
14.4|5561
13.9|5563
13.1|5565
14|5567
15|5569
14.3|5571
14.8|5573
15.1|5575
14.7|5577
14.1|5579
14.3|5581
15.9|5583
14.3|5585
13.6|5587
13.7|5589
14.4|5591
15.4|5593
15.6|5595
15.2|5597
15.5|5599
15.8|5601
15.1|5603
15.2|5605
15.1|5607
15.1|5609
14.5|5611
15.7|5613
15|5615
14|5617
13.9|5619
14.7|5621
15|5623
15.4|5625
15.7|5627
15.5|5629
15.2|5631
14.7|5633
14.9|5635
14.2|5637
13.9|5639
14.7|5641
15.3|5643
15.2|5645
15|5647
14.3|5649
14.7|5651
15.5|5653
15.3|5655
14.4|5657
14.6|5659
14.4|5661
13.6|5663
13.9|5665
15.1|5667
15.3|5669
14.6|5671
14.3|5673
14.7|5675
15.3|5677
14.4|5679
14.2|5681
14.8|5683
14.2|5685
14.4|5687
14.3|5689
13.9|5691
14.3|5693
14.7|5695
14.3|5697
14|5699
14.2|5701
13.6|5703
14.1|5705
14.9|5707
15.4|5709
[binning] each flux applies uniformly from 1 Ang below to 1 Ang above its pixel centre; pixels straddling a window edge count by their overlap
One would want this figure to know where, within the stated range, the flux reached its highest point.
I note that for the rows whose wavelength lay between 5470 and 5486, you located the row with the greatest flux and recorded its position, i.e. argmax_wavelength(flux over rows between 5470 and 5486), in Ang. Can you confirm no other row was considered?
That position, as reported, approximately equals 5483 Ang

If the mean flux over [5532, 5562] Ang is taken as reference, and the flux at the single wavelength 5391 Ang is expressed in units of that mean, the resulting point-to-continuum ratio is 1.02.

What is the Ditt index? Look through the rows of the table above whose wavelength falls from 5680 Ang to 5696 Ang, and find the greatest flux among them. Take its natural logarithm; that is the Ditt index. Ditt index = 2.69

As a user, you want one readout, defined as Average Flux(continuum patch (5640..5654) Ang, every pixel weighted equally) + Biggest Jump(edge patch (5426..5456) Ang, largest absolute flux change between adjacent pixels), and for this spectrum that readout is 16.1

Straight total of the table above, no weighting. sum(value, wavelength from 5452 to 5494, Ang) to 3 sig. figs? 286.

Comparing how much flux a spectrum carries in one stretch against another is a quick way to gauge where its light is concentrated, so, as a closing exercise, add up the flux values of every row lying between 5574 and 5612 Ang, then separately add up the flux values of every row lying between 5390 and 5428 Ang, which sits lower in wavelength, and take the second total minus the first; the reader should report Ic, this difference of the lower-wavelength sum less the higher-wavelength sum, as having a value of -13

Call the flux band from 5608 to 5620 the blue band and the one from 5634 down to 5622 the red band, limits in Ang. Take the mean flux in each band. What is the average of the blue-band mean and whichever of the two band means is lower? 14.70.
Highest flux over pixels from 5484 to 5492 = 15.2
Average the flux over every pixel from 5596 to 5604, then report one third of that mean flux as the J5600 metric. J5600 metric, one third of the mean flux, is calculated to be 5.13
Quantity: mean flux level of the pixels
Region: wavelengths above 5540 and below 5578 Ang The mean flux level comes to 14.3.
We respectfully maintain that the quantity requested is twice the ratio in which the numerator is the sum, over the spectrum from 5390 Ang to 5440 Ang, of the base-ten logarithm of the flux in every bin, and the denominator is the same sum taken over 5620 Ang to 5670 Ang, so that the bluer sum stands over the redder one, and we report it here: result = 1.96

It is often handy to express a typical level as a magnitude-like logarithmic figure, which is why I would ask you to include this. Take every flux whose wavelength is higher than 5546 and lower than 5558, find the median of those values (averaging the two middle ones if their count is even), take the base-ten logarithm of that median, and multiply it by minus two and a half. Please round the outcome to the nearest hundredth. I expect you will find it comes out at -2.87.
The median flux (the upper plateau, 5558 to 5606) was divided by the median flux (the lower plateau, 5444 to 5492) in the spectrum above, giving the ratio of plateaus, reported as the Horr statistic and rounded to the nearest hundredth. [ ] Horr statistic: 1.07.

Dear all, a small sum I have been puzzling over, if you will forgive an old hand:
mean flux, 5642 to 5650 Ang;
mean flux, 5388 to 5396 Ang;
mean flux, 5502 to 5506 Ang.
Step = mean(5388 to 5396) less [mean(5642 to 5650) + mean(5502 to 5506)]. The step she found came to -14.6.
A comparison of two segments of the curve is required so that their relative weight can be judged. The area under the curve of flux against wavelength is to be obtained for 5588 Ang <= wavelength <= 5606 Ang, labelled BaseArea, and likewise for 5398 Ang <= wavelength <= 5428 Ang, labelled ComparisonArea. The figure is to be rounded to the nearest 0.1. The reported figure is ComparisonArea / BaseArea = 1.5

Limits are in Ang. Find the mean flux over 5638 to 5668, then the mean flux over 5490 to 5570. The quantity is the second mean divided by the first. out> 0.97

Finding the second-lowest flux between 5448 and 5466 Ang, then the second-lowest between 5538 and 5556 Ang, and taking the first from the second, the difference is 1.8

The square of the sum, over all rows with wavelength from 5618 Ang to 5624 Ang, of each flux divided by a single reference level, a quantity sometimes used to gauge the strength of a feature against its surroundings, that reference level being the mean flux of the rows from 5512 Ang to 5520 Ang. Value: 9.4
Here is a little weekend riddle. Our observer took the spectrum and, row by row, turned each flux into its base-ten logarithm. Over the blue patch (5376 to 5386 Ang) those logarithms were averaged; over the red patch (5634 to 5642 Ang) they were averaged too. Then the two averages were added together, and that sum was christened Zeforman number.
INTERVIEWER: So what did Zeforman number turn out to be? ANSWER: 2.300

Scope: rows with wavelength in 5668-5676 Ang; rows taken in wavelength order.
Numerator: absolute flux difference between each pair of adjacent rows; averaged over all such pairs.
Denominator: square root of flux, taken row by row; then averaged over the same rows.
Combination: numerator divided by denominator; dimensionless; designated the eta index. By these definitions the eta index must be 0.12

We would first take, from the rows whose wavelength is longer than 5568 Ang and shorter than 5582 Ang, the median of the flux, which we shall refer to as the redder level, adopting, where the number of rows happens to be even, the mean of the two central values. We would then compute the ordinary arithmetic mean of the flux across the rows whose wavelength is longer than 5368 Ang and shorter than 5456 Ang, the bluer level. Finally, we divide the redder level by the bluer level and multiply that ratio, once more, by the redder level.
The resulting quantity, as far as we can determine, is 15.52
